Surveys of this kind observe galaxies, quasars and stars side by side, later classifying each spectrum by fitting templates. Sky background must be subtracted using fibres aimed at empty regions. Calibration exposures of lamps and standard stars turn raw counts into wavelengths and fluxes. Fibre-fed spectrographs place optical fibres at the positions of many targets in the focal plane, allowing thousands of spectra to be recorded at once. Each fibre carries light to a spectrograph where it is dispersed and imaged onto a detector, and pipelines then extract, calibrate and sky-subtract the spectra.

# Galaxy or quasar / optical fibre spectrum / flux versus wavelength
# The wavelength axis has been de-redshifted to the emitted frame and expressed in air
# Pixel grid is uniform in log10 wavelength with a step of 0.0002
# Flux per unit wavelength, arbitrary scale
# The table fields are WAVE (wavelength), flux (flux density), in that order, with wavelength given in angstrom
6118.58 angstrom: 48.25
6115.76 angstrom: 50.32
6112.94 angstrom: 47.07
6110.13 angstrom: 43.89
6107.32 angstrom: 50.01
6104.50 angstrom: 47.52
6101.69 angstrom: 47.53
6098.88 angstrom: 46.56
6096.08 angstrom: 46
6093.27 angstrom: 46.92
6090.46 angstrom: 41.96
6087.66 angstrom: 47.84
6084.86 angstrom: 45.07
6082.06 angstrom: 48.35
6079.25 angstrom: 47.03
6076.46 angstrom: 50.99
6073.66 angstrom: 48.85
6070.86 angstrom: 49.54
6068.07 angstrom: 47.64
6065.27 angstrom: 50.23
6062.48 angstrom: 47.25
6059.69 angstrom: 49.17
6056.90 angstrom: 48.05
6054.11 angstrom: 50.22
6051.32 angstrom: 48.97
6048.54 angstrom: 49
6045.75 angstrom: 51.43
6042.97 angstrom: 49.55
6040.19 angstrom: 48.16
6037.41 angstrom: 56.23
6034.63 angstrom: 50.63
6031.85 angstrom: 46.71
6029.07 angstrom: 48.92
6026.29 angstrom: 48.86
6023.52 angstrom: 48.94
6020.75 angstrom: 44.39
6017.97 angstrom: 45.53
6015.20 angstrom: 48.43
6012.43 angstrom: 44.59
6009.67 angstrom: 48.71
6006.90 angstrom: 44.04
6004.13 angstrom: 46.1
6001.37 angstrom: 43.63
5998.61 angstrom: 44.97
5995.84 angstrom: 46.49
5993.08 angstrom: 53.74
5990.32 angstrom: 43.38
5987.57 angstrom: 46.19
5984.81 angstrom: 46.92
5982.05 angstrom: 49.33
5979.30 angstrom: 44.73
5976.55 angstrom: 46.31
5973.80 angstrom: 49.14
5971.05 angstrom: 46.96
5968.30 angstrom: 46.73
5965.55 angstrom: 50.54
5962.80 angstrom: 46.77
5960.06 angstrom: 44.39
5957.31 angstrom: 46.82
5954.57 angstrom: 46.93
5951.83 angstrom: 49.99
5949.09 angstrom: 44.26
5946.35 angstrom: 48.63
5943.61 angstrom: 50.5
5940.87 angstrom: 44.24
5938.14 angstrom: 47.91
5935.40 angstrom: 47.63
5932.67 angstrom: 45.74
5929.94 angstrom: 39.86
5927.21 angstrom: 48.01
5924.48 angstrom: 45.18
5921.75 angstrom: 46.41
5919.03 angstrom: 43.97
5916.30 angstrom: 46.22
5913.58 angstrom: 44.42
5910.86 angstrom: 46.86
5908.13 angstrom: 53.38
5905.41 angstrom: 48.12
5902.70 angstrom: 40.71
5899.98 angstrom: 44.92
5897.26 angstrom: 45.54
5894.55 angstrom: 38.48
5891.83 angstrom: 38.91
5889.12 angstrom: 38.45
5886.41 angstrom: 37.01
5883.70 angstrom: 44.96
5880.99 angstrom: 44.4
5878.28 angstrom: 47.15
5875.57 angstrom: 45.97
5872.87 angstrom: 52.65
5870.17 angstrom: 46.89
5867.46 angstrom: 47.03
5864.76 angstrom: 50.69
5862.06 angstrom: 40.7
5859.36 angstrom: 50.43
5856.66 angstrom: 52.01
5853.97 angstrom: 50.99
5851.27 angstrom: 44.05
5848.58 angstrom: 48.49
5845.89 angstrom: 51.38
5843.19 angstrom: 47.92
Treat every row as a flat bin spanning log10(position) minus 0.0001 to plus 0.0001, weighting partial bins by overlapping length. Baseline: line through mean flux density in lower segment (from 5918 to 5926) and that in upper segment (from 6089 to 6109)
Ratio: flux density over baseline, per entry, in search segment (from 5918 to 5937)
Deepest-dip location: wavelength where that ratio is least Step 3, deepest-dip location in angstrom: 5929.94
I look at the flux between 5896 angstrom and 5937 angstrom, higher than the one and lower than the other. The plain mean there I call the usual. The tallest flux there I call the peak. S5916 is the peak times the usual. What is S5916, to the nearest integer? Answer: 2445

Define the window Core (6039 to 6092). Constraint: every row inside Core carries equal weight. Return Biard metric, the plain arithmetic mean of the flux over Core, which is 48.4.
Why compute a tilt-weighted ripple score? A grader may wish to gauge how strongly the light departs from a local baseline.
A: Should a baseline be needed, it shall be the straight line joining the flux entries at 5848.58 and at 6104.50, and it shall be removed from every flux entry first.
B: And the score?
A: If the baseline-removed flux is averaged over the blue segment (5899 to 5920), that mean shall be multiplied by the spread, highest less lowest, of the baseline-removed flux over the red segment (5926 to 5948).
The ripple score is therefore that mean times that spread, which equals -23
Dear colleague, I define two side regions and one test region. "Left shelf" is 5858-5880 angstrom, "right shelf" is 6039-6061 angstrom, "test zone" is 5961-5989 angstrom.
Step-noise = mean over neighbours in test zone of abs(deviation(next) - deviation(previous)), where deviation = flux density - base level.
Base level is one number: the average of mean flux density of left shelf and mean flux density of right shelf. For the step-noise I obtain 2.5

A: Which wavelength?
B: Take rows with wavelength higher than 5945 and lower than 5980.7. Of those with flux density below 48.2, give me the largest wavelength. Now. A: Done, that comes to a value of 5979.30 angstrom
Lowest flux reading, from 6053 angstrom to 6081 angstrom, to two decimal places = 47.03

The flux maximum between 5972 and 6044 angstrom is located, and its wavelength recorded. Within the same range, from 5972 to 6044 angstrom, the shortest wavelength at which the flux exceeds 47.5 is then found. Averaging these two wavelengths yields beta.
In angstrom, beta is 6005.6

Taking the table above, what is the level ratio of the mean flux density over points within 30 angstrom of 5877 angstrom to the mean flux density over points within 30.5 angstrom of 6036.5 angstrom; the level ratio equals 0.935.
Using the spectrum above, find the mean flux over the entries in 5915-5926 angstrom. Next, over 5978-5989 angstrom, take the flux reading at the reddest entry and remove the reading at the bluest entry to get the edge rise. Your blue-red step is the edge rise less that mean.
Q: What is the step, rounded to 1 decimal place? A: -44.0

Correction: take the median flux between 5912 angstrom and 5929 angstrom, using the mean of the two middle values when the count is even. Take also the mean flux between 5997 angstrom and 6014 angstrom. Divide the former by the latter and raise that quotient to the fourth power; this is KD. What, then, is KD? 1.03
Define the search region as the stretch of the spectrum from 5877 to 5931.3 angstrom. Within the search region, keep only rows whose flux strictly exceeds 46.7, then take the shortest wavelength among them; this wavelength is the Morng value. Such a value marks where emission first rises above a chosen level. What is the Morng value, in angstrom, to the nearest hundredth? 5878.28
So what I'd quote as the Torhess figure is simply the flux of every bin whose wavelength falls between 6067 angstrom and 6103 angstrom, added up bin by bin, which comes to 614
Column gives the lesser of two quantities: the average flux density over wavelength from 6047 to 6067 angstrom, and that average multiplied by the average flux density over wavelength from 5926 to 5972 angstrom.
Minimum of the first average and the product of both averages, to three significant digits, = 49.0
